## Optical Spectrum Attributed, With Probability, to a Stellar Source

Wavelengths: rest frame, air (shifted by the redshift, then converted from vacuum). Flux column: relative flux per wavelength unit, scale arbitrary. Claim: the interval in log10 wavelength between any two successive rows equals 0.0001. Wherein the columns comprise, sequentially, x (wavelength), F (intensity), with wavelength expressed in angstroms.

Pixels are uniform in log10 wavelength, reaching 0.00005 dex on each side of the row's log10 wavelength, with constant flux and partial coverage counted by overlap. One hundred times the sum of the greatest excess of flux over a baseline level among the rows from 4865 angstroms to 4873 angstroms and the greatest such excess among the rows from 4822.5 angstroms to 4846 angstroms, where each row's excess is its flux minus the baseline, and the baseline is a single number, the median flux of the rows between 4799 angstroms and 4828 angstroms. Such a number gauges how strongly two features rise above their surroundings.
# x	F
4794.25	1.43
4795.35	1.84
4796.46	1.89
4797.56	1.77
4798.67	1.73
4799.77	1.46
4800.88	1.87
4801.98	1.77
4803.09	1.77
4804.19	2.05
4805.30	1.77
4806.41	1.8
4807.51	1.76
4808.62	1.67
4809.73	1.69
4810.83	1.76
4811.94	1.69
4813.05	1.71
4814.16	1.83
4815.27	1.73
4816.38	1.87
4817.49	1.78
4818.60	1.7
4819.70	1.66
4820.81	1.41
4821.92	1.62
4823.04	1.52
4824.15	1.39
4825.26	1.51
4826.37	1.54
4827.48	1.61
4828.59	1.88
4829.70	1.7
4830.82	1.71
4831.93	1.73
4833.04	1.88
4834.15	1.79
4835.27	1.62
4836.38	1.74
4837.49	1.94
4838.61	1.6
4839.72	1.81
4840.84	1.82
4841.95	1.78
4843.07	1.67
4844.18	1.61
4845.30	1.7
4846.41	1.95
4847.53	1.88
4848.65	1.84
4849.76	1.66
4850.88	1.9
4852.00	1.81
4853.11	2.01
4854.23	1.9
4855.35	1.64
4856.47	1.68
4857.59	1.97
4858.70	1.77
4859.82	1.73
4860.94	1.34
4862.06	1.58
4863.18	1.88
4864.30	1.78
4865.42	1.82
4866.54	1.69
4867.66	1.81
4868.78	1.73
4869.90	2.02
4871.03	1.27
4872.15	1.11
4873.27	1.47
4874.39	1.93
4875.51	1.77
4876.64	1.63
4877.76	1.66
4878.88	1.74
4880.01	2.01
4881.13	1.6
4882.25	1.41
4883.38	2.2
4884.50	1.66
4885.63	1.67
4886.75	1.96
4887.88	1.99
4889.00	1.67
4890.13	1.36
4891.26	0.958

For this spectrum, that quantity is 55.0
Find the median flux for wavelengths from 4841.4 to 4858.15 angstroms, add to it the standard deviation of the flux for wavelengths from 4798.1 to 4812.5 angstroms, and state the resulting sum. 1.94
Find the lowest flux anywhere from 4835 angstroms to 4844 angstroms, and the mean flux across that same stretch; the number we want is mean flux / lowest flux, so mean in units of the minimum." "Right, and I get 1.09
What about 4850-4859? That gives 1.12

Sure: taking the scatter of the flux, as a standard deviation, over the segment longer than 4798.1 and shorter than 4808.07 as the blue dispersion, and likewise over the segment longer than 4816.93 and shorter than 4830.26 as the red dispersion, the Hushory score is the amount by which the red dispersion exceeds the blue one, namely -0.01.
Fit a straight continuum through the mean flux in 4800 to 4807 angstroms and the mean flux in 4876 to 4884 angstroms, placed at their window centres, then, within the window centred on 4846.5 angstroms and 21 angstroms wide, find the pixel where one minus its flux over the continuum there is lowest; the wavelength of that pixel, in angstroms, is 4853.11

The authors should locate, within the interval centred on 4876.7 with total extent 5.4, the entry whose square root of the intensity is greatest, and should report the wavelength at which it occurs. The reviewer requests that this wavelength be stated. 4874.39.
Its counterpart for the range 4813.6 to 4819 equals 4816.38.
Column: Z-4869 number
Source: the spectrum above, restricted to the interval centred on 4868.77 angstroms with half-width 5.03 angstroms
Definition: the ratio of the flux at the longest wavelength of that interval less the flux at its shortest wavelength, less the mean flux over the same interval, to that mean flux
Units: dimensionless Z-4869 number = -1.19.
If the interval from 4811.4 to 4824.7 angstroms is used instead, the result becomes -1.18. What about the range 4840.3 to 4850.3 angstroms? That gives -1.09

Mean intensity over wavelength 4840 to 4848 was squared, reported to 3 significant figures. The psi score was 3.14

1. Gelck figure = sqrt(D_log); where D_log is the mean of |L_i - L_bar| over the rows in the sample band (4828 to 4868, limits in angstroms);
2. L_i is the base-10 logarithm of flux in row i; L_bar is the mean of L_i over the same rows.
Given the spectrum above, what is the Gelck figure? 0.161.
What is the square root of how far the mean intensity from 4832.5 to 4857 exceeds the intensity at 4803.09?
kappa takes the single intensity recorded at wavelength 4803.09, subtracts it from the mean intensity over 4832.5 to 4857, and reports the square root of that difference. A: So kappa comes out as 0.11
